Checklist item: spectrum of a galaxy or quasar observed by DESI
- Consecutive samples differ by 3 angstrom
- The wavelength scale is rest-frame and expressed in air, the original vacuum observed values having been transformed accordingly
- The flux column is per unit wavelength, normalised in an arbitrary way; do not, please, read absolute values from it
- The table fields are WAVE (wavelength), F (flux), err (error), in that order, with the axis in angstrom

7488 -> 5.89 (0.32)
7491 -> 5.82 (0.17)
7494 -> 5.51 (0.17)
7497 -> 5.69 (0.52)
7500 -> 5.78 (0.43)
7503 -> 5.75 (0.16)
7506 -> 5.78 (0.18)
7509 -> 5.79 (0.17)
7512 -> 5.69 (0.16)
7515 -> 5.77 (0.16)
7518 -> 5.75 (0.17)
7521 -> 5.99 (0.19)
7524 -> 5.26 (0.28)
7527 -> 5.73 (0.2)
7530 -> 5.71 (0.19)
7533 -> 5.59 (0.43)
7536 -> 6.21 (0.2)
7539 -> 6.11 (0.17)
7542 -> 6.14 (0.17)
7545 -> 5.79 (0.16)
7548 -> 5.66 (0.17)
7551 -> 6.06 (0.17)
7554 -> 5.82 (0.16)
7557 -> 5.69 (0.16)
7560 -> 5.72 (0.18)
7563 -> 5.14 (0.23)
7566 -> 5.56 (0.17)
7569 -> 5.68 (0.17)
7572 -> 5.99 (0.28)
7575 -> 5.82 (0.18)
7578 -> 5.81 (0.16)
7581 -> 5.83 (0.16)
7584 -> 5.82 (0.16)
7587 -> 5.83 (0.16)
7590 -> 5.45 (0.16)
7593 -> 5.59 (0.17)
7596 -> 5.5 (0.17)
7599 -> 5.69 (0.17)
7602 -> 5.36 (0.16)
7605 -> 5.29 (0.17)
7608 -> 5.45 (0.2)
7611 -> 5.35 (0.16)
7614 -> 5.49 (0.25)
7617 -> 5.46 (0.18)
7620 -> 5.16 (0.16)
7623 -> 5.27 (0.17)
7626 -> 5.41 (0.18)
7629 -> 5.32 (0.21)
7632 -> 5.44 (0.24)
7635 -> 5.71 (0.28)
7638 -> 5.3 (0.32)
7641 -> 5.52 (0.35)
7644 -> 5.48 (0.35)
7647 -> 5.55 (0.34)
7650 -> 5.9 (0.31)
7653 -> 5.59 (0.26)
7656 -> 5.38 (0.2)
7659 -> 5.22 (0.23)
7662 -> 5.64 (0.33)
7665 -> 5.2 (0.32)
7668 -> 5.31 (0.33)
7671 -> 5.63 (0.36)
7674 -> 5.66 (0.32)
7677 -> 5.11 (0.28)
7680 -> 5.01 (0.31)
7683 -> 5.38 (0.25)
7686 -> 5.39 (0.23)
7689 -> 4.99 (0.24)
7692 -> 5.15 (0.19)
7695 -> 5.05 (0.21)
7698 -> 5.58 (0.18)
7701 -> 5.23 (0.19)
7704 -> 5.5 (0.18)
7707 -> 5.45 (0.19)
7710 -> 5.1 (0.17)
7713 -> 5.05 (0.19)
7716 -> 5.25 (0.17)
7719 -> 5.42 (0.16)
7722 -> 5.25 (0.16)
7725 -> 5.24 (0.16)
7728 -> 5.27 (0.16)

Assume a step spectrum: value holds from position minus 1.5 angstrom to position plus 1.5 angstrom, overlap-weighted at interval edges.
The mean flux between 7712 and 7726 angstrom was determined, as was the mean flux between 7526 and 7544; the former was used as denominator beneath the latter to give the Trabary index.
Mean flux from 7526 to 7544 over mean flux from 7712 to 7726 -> 1.13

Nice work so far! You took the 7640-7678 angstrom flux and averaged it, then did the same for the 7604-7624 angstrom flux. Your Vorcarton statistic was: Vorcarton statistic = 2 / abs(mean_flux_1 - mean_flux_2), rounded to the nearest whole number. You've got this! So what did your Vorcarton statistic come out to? 16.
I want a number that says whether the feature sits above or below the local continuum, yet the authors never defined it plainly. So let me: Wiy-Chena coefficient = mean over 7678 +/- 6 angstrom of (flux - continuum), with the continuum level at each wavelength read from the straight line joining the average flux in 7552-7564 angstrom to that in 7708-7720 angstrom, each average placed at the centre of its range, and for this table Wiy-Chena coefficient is 0.00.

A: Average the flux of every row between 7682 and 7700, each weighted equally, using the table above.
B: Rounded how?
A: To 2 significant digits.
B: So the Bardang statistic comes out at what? 5.3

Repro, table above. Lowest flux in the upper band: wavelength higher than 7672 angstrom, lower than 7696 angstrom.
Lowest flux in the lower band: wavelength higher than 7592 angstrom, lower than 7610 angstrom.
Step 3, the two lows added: 10.3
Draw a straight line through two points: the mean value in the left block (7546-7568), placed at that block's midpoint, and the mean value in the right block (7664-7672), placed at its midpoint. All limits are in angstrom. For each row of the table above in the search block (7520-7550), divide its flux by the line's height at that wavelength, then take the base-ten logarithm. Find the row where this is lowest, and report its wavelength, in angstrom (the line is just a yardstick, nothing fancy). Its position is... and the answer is 7524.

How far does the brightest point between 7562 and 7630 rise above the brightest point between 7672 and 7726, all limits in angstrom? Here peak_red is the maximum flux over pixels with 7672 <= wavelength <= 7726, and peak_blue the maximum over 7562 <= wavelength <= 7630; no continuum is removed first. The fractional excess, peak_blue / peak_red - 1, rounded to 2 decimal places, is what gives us 0.06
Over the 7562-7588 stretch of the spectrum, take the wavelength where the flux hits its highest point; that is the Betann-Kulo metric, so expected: 7572 angstrom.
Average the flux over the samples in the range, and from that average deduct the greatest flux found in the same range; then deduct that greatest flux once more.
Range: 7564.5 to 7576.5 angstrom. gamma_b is -6.22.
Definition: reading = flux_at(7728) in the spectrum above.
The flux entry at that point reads 5.27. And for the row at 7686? 5.39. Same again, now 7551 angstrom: 6.06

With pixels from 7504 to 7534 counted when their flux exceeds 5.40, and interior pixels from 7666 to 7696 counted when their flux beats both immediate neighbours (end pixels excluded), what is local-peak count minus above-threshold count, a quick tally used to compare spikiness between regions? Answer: -6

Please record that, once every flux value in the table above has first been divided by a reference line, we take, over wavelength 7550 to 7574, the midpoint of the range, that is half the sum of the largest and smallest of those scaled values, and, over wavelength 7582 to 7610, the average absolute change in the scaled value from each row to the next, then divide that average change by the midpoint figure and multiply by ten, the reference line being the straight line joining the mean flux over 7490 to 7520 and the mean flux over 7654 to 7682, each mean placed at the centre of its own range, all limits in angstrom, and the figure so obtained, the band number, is 0.311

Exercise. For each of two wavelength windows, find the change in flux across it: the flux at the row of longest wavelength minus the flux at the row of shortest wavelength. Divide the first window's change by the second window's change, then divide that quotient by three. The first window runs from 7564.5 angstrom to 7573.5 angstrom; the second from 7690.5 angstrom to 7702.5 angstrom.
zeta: 1.8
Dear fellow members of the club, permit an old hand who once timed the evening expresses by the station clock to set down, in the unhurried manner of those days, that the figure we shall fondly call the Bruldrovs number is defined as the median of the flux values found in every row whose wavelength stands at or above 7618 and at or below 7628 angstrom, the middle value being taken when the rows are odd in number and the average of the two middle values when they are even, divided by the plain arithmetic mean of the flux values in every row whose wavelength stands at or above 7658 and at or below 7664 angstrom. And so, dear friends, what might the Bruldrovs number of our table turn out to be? 0.97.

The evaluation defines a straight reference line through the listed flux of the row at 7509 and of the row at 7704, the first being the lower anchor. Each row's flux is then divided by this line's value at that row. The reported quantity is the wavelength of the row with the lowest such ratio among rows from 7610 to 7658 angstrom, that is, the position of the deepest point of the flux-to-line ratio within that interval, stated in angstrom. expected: 7620 angstrom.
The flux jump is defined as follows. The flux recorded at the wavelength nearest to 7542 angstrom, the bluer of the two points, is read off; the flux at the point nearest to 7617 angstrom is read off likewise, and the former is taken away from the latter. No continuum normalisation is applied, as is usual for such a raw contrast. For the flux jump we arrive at -0.7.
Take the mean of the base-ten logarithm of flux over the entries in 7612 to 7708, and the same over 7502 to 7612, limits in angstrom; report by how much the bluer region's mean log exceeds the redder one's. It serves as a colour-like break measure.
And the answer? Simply 0.025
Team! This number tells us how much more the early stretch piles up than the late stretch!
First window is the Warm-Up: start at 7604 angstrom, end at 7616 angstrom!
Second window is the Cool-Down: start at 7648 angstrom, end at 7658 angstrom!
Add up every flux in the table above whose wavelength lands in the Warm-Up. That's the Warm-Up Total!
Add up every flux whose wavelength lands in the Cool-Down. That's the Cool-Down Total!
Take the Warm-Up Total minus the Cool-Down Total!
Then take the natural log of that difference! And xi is 1.5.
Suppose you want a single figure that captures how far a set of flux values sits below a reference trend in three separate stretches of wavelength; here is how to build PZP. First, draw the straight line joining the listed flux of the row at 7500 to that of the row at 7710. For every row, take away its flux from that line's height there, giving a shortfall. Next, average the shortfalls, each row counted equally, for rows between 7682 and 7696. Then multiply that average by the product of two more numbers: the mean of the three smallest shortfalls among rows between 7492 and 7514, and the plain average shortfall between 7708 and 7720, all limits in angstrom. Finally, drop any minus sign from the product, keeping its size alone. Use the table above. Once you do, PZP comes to 0.0001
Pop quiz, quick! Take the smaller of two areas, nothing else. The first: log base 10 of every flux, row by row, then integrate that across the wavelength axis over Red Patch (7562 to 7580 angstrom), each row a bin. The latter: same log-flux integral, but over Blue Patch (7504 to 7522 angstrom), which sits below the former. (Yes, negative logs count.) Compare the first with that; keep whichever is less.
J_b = 13.6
